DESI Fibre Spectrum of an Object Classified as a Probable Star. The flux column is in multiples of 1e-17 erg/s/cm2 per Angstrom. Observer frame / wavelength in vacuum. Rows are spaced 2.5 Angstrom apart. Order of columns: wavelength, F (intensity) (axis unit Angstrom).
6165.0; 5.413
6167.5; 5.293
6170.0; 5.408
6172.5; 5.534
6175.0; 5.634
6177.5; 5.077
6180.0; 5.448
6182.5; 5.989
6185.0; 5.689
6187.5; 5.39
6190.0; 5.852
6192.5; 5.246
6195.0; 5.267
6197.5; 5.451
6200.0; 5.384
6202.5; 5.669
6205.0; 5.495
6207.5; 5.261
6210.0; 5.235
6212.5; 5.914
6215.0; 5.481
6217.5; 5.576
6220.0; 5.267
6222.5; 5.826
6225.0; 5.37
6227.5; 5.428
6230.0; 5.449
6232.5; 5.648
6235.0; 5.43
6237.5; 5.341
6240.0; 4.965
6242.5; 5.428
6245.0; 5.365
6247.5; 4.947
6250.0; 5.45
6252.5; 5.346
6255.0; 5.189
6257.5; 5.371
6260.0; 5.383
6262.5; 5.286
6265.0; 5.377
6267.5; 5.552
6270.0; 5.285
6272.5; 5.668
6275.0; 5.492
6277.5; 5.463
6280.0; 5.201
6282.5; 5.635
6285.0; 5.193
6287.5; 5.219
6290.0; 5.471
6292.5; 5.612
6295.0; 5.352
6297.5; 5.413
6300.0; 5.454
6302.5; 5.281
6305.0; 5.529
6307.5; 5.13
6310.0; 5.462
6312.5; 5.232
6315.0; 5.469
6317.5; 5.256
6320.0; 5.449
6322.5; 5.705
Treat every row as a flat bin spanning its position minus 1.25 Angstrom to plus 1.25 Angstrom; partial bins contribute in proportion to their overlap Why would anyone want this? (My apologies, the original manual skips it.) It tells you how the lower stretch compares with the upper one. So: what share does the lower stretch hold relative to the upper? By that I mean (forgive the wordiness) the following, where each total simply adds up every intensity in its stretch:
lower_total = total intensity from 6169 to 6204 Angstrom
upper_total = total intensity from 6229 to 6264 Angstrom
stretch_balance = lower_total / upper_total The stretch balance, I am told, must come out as 1.033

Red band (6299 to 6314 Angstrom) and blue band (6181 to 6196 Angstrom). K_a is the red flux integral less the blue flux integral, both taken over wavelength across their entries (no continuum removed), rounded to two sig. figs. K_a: -3.4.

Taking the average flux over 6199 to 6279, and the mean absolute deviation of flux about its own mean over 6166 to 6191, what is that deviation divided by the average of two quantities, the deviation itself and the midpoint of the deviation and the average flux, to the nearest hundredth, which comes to 0.14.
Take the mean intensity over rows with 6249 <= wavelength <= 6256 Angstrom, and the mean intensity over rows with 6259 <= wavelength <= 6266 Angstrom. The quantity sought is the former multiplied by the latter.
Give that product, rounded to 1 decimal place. 28.5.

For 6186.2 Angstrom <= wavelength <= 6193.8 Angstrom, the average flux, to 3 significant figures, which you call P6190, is 5.50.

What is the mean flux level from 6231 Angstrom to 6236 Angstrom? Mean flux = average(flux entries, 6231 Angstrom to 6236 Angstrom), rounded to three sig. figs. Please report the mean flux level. 5.54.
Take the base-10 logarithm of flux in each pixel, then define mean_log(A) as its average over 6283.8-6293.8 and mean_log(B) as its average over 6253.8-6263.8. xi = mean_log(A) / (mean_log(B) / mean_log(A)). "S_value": 0.735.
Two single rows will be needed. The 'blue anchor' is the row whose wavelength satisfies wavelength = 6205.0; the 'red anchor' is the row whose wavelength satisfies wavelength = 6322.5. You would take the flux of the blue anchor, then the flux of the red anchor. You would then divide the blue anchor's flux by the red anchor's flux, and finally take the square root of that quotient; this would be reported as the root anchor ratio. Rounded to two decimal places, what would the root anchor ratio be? 0.98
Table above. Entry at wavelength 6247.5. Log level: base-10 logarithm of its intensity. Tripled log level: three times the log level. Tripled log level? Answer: 2.08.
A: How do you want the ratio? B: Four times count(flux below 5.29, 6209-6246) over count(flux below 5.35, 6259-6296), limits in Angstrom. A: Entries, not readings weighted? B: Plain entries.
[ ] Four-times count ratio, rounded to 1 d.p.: 2.4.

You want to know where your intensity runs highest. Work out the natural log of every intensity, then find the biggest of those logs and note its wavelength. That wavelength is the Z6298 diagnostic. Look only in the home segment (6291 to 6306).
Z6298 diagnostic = 6292.5 Angstrom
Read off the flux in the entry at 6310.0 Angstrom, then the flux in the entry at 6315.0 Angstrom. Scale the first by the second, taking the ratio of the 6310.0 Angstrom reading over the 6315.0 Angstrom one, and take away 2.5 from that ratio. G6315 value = -1.50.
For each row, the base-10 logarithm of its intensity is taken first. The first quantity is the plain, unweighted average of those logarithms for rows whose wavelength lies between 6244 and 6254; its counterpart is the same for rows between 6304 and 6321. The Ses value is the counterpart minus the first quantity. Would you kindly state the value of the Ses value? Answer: 0.007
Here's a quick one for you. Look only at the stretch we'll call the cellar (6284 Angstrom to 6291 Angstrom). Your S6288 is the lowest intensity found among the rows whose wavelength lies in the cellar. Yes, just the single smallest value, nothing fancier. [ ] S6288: 5.193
